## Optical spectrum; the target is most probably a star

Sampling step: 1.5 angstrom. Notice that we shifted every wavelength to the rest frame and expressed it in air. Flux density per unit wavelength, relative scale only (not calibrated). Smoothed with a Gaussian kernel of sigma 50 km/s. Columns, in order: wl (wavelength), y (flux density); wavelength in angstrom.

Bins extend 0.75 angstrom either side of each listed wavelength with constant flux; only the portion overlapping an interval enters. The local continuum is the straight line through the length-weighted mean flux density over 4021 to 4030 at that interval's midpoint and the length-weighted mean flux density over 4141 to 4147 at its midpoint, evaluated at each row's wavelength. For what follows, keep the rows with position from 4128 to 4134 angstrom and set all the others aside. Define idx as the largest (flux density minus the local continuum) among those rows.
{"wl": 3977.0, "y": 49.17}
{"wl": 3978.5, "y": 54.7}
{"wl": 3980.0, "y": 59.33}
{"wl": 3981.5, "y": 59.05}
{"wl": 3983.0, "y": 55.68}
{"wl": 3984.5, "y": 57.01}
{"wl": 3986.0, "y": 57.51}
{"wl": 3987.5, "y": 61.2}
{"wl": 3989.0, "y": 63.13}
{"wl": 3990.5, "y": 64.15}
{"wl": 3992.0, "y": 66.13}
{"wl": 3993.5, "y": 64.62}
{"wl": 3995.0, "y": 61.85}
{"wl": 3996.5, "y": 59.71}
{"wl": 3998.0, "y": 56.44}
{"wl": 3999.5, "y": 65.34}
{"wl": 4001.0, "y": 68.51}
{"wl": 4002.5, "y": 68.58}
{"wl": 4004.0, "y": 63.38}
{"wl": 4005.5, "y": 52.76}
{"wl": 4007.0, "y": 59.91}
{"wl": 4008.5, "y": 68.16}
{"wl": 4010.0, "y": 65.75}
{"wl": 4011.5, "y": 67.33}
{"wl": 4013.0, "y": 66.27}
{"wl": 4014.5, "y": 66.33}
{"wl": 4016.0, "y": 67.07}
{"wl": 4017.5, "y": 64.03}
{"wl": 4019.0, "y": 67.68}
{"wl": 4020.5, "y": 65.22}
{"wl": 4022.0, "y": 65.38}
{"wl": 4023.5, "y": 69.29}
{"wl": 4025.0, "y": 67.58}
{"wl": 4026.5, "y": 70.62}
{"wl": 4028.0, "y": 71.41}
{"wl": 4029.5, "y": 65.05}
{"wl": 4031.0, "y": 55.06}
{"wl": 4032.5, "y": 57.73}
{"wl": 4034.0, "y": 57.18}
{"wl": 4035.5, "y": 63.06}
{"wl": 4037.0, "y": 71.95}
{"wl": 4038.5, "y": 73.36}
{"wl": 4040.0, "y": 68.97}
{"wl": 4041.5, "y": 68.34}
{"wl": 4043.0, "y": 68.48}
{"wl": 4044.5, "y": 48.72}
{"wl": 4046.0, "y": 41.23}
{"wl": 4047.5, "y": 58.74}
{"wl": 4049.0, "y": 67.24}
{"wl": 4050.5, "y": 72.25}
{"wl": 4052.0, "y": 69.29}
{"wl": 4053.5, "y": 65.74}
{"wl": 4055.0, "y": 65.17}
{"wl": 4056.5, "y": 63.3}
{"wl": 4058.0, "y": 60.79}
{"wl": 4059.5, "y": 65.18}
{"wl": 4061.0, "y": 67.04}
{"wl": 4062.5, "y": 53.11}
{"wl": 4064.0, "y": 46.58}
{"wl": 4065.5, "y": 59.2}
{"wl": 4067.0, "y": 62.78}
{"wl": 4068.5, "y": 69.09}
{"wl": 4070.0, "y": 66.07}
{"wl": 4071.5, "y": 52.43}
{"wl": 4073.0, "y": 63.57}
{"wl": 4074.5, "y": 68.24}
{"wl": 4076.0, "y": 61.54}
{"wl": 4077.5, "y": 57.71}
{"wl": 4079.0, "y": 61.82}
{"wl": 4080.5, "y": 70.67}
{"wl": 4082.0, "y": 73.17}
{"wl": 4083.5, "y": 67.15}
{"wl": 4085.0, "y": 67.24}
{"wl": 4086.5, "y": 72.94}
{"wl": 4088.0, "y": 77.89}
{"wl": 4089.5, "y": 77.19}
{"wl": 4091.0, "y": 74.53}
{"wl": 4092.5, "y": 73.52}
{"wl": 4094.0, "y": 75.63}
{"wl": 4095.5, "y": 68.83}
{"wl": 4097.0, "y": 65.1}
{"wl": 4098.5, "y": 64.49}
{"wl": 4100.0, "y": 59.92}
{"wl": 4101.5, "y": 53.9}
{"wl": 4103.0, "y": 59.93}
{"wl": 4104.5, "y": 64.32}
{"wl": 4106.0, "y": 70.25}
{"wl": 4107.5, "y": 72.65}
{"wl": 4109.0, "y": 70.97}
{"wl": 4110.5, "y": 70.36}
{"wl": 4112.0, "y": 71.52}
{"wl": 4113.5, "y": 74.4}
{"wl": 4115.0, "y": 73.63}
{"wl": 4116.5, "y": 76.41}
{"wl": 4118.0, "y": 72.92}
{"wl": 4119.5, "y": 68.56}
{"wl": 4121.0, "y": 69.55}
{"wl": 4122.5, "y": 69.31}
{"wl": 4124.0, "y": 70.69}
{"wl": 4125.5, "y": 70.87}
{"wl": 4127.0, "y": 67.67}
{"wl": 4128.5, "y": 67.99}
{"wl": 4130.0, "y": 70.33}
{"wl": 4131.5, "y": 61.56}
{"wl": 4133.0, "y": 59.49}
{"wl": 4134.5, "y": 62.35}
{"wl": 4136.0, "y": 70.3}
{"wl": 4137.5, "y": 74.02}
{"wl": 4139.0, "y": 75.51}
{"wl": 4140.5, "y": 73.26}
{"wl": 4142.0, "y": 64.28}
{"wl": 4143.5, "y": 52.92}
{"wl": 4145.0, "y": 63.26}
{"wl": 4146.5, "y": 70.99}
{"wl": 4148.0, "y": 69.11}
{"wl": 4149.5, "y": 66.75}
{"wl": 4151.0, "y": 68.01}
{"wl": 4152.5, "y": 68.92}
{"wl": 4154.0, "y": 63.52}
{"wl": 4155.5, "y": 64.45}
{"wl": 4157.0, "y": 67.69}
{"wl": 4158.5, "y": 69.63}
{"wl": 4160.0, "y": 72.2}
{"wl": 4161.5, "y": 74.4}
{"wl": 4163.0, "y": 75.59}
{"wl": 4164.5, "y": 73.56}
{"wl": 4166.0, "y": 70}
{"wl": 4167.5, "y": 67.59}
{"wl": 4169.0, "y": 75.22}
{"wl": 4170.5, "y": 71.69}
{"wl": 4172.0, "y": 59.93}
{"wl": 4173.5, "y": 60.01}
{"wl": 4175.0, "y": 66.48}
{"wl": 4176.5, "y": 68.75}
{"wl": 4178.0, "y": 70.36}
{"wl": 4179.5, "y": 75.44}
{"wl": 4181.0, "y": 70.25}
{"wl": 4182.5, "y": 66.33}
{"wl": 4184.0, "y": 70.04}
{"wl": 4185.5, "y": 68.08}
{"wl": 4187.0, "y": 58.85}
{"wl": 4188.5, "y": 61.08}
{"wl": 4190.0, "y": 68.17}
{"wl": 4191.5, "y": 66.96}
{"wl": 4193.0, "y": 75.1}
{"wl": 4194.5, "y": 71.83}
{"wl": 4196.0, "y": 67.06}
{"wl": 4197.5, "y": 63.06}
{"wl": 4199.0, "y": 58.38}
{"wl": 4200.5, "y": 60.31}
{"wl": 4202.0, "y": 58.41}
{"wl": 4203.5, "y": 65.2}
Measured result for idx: 6.8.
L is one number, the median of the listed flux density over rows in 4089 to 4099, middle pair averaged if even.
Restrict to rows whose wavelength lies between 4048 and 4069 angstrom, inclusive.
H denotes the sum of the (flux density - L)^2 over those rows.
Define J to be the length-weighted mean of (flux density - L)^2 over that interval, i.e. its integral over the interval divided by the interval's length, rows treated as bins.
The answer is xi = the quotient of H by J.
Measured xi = 13.78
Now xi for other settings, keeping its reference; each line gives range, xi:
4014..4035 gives 13.90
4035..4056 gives 14.01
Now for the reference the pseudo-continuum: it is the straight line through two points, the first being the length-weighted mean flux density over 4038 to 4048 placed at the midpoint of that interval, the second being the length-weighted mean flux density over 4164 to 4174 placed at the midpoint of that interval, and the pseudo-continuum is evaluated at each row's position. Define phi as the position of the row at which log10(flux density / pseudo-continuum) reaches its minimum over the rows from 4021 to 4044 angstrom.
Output 4031.0 angstrom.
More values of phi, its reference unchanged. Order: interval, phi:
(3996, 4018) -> 4005.5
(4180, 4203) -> 4202.0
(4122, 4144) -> 4143.5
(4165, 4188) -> 4187.0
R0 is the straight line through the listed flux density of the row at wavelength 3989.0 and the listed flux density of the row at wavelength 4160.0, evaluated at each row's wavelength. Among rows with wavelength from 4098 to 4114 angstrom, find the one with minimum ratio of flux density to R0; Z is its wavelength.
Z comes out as 4101.5 angstrom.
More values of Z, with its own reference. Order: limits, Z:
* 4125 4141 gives 4133.0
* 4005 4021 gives 4005.5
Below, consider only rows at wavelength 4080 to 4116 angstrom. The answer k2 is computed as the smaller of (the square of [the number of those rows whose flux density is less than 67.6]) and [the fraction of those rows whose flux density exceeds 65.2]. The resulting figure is 0.750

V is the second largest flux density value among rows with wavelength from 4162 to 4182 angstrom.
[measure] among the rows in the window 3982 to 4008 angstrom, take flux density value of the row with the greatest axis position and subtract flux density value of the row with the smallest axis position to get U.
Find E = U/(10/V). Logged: 32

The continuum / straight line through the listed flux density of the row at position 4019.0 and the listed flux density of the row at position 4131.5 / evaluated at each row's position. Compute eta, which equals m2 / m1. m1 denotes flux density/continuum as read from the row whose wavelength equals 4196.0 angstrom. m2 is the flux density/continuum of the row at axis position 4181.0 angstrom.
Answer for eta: 1.03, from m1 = 1.2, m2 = 1.19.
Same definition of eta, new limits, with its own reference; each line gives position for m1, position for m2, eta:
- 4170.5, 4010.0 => 0.80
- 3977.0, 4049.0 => 1.45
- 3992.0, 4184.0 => 1.25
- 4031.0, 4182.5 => 1.37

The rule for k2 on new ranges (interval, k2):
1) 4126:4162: 0.667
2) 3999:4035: 0.667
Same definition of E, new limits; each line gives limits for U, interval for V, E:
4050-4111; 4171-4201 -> -14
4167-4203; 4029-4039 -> -66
